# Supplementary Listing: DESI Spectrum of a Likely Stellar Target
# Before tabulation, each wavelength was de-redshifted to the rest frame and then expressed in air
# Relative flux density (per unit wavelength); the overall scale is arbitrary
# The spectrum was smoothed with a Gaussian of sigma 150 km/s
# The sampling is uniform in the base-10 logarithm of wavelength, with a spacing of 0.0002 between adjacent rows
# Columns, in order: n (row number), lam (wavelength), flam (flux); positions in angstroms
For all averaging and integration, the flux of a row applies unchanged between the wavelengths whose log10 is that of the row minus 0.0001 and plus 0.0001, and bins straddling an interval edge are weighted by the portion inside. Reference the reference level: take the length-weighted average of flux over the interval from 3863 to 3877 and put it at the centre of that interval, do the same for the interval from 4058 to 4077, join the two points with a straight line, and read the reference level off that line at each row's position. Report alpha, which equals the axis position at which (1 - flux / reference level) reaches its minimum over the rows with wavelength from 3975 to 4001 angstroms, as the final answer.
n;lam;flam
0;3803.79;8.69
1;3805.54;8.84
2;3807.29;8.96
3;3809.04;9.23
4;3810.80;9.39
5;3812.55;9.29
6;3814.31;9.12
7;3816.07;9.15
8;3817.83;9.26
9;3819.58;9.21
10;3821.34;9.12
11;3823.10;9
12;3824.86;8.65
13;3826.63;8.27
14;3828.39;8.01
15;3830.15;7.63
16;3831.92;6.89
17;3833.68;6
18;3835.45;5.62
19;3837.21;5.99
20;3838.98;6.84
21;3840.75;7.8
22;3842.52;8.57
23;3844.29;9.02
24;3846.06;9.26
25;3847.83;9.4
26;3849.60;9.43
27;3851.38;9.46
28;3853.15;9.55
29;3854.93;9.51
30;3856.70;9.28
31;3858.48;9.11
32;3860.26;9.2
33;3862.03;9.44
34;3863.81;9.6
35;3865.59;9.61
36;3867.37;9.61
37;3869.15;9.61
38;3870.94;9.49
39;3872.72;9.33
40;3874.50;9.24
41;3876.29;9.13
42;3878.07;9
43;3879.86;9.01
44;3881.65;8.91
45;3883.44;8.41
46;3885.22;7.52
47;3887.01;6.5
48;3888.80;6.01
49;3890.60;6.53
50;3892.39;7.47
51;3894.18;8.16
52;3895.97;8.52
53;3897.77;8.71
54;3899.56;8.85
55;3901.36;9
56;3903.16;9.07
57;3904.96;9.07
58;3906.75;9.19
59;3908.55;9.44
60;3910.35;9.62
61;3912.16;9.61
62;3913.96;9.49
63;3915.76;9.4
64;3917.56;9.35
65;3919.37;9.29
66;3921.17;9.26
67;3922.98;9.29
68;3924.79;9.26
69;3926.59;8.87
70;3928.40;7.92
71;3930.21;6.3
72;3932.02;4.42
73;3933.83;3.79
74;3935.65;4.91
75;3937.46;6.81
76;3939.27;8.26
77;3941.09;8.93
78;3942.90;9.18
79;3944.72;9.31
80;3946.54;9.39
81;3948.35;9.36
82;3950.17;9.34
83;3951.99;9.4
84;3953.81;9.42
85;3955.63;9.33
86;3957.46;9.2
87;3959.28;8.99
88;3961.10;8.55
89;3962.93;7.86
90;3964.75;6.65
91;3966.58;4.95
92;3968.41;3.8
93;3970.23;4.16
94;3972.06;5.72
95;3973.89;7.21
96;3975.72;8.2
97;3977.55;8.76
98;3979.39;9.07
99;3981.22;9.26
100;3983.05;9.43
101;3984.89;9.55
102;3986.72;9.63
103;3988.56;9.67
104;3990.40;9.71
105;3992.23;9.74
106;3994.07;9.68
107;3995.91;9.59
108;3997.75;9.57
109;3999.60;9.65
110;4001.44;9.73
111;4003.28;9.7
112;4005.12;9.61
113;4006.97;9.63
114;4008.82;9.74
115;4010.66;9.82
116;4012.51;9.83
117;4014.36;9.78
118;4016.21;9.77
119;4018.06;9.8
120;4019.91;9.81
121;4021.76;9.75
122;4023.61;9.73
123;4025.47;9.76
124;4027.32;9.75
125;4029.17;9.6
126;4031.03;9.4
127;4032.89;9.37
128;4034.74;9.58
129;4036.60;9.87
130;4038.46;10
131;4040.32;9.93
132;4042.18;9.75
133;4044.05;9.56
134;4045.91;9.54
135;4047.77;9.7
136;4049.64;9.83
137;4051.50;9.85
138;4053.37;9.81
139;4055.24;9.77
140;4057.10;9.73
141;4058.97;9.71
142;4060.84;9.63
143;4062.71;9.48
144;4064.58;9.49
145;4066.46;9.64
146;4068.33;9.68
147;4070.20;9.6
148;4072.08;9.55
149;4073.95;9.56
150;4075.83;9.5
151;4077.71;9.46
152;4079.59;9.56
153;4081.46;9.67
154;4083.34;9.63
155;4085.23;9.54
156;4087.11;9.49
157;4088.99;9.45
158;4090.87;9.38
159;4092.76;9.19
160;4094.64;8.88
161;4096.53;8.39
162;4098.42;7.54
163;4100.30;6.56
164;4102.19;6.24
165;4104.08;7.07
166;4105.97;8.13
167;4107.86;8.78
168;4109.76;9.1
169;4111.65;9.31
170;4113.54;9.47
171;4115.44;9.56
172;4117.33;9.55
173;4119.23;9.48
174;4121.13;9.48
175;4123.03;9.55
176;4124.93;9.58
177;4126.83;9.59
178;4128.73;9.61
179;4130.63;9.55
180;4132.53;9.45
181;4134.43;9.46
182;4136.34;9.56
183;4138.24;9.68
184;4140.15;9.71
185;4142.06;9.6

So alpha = 3992.23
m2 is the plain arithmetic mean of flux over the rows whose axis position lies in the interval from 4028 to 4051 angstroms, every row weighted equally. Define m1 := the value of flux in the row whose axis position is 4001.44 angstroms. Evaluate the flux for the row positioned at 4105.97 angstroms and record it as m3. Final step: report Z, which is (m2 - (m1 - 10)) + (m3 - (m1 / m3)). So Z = 16.9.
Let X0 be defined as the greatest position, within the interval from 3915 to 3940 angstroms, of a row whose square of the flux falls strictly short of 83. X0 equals 3939.27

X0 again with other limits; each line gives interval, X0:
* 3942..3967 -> 3966.58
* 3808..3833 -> 3831.92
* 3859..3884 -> 3883.44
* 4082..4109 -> 4107.86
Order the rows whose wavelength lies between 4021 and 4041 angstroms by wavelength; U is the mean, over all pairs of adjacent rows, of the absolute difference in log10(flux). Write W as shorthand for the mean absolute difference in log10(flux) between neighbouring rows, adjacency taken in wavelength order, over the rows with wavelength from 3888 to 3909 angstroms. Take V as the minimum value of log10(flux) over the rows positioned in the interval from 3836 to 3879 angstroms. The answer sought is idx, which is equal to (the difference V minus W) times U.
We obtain 0.0039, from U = 0.0051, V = 0.78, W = 0.018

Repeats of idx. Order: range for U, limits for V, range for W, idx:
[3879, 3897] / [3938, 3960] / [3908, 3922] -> 0.0332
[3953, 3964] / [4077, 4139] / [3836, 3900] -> 0.0122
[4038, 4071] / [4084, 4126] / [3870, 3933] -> 0.0029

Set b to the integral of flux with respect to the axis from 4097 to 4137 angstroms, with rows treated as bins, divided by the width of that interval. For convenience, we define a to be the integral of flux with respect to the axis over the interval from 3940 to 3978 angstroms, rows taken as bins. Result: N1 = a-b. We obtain 294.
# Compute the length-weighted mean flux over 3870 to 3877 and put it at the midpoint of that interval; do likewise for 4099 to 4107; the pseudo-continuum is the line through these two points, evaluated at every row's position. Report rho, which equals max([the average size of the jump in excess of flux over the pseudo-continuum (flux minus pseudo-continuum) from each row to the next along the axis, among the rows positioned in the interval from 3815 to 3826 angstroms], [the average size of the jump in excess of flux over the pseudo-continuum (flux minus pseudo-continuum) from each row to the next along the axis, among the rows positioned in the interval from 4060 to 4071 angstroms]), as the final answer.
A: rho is 0.13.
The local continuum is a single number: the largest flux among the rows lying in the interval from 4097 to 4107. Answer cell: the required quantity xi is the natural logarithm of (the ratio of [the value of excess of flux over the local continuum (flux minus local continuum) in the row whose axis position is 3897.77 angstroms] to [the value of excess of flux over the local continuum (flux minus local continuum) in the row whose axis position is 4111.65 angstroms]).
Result -0.7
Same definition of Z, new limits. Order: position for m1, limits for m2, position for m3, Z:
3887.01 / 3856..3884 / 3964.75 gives 18.4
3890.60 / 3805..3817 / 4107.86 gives 20.6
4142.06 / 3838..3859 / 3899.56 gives 17.1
